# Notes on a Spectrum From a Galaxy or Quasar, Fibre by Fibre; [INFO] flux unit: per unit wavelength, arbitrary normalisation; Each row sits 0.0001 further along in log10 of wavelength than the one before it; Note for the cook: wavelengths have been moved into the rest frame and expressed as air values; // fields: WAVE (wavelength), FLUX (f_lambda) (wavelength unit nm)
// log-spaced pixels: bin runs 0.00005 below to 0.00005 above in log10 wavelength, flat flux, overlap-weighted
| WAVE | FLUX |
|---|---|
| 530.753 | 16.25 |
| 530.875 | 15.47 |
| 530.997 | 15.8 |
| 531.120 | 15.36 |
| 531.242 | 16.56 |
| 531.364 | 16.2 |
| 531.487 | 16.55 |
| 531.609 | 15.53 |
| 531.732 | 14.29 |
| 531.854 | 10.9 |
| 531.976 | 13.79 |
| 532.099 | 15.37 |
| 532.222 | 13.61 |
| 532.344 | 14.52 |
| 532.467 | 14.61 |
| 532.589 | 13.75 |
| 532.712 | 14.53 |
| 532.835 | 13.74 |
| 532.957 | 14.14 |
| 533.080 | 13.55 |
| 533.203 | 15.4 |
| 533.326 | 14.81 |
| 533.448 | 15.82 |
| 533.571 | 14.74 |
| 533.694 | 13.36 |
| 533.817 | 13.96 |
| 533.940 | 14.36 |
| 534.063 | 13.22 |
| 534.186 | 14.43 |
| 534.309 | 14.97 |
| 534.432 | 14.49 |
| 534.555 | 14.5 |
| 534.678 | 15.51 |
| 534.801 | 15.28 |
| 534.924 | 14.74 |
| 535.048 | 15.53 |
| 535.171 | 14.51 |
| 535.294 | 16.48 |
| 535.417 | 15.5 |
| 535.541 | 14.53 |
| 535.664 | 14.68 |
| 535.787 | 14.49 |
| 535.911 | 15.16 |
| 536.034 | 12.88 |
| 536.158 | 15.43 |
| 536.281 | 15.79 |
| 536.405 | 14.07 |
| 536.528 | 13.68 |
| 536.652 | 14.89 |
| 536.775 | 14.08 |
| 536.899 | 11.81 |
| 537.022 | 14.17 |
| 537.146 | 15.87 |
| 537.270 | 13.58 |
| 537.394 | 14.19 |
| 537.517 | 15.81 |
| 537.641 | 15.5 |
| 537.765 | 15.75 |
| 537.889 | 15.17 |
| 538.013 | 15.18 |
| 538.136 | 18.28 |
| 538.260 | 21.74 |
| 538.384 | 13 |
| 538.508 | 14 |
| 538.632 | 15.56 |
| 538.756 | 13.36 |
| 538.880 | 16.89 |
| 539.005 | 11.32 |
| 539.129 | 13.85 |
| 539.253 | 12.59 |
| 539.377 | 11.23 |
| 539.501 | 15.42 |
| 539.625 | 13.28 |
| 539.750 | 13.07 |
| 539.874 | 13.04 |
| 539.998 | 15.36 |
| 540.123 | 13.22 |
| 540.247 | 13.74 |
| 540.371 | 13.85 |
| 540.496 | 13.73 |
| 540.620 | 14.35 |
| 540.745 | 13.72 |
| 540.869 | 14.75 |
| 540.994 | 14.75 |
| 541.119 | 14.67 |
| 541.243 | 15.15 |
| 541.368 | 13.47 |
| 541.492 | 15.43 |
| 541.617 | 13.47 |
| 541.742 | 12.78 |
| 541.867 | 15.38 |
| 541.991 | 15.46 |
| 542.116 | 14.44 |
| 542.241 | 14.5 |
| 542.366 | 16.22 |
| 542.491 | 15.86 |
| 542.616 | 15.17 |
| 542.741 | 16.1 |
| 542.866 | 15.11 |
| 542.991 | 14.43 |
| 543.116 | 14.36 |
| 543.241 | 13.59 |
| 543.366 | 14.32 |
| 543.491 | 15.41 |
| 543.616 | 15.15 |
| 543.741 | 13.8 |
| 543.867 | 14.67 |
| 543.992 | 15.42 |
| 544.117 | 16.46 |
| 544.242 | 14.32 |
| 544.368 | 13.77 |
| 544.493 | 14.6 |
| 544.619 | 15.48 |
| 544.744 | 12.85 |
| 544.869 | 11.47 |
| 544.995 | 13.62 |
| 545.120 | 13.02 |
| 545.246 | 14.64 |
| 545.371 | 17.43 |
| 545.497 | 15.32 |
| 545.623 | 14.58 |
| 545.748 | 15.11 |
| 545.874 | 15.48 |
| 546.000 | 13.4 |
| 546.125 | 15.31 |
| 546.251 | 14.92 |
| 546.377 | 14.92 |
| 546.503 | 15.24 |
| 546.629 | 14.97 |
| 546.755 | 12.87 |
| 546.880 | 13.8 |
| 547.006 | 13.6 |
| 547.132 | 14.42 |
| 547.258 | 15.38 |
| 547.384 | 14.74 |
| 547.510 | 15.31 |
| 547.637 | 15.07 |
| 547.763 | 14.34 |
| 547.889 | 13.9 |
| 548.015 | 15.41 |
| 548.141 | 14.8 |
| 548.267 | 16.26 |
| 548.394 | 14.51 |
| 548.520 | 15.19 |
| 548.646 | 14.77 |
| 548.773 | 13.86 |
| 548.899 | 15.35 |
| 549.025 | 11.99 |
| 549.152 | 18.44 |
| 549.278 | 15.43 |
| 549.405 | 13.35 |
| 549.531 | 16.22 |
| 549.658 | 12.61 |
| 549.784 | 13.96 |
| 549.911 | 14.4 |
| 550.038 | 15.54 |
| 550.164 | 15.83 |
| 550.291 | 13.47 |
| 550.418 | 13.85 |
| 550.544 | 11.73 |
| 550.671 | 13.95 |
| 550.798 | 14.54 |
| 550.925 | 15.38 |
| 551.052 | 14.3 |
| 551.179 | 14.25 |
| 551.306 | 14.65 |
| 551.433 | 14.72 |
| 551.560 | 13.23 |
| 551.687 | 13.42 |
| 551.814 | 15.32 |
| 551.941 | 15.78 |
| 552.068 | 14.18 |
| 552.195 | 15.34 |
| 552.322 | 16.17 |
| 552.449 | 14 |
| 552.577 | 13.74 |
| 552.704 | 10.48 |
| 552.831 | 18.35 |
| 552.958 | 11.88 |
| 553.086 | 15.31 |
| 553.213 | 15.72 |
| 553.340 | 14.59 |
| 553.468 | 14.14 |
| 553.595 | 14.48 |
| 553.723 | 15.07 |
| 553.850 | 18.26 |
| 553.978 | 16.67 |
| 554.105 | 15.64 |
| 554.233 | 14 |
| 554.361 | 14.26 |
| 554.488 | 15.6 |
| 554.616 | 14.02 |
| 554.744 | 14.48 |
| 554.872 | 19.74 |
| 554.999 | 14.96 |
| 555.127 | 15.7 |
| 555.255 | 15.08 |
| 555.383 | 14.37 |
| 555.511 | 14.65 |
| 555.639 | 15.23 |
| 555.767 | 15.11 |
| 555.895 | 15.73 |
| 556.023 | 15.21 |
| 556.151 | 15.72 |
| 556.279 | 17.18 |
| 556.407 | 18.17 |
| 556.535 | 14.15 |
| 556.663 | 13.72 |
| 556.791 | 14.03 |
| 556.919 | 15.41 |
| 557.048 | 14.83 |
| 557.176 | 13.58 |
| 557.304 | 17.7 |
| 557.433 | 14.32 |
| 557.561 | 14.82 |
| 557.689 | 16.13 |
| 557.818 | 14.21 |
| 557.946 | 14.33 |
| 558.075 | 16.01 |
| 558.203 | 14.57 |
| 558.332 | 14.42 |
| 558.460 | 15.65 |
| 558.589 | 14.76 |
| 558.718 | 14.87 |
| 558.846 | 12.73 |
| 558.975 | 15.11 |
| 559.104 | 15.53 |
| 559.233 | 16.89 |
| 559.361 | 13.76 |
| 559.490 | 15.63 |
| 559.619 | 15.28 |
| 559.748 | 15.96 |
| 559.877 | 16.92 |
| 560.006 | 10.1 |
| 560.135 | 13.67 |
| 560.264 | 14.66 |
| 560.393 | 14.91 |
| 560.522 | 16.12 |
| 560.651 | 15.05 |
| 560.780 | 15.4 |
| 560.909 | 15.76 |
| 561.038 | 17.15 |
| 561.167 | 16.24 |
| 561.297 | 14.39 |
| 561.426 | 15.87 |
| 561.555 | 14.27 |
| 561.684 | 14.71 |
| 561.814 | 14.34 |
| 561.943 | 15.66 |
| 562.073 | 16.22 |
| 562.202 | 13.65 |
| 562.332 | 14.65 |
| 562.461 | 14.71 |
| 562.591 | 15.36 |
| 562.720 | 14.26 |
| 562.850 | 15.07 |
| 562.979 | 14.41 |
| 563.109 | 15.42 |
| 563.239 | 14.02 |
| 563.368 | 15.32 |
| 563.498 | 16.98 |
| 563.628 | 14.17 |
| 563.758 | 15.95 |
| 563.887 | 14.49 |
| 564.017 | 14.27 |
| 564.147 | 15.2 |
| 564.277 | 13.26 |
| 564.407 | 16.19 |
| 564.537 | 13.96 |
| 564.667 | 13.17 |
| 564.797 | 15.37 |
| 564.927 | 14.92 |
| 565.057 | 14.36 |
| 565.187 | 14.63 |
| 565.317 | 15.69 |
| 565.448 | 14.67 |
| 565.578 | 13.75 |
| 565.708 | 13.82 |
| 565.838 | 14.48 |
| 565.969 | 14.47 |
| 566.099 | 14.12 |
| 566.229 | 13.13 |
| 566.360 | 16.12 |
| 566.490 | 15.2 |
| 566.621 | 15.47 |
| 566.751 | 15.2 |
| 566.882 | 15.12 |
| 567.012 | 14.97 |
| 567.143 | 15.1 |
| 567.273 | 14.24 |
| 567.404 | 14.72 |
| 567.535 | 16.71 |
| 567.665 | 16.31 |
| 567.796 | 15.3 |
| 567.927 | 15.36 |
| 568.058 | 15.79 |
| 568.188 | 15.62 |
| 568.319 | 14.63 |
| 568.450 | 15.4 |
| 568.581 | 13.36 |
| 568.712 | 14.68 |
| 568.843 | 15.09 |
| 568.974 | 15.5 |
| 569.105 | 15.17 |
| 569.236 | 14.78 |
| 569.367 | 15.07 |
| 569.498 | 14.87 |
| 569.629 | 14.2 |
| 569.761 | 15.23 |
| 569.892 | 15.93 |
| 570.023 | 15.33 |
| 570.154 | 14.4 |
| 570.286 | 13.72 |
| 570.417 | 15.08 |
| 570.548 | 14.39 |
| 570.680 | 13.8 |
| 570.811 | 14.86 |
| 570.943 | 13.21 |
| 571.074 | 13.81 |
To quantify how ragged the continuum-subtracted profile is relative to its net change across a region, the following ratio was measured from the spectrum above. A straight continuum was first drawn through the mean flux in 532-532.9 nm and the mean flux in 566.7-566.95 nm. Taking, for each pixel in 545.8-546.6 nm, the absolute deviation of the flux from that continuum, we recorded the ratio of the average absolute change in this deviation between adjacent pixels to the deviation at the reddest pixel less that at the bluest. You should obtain -1.3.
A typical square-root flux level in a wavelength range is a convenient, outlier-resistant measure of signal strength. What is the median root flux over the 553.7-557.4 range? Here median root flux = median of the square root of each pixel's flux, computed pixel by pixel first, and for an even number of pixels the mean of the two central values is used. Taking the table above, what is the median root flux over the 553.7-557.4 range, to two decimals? 3.89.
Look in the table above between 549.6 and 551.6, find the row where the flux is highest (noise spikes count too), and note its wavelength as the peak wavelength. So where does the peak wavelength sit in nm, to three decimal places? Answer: 550.164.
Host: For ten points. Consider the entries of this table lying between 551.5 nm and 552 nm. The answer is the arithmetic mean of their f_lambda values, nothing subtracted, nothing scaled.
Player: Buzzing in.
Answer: 14.4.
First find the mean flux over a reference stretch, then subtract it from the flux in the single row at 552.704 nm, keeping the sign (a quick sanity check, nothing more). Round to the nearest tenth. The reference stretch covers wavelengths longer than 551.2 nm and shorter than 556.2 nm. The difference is -4.5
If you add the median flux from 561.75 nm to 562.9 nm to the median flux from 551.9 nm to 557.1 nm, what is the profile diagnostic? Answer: 29.8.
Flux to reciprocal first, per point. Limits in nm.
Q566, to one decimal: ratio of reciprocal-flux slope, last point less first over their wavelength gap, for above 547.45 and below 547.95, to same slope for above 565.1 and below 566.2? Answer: 6.5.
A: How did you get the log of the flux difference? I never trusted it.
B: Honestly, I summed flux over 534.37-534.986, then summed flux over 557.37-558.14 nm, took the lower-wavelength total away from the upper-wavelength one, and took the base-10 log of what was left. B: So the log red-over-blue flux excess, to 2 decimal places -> 1.18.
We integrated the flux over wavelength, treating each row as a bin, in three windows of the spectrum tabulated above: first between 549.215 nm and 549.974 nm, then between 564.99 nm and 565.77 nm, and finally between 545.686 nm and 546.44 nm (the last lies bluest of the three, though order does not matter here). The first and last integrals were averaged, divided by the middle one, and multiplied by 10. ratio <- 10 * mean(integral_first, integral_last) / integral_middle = 9.76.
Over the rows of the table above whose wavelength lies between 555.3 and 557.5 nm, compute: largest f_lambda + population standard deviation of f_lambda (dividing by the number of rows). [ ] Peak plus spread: 19.5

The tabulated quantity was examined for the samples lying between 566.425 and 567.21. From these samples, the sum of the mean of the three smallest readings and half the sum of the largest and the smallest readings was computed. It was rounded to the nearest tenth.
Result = 30.3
